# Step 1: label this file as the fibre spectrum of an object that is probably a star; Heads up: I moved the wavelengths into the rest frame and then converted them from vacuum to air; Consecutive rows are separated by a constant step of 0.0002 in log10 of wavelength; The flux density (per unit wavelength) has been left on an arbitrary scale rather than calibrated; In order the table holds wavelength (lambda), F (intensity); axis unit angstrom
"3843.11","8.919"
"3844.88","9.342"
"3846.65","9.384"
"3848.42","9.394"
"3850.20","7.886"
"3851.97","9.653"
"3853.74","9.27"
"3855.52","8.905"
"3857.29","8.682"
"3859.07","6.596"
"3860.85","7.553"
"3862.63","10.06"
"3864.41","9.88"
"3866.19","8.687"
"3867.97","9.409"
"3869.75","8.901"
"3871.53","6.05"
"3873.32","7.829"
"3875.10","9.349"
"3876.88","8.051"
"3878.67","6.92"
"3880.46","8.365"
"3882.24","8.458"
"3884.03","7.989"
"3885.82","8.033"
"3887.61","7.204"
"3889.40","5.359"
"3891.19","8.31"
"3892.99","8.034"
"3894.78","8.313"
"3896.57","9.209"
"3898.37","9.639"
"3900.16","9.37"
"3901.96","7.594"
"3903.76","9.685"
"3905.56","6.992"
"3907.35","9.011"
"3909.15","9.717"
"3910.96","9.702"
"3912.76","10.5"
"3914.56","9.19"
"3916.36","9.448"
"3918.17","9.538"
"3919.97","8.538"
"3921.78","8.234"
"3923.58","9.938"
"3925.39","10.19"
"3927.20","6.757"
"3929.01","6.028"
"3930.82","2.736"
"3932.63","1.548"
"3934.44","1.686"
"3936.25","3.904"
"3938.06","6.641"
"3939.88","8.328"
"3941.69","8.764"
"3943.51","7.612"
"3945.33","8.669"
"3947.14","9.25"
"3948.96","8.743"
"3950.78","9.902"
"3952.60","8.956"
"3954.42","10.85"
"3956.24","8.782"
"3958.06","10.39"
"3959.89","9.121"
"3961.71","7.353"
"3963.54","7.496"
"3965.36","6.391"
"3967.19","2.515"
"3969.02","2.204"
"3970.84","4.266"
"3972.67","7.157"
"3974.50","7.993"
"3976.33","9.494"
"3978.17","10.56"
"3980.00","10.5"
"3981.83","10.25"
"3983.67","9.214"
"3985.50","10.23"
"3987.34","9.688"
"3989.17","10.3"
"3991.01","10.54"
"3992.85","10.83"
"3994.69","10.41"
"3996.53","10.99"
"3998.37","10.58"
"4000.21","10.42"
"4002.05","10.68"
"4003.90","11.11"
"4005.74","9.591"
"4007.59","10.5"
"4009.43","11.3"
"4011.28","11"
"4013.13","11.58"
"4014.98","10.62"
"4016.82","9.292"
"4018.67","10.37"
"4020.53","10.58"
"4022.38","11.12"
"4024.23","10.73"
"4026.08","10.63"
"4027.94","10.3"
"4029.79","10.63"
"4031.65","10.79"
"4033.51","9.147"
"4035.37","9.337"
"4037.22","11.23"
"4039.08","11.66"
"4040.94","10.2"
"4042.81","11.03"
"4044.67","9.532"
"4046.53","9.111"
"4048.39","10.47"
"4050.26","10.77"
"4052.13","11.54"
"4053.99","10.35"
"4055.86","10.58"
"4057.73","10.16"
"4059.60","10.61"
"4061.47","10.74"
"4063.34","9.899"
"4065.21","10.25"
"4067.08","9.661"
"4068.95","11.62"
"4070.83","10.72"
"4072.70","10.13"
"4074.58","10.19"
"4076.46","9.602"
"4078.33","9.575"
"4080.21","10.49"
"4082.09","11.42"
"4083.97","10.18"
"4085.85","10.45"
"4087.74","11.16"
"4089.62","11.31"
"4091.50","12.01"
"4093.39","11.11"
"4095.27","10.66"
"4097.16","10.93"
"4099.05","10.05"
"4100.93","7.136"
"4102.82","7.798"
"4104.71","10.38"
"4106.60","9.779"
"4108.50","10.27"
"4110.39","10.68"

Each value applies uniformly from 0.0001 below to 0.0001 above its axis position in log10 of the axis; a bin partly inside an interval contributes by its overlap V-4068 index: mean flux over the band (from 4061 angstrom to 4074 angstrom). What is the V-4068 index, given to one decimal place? 10.4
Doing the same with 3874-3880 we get 8.1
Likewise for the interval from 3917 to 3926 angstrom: 9.3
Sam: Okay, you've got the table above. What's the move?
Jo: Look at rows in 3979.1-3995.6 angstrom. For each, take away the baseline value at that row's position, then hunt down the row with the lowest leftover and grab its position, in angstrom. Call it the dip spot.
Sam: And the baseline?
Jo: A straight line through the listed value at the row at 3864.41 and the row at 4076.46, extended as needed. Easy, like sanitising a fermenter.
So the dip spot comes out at 3983.67 angstrom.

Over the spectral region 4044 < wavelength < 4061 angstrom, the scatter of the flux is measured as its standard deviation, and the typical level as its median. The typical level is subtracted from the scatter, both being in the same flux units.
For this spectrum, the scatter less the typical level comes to -9.8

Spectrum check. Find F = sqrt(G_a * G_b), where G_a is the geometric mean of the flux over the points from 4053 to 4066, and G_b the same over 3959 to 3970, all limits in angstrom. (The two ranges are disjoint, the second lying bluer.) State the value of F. 7.3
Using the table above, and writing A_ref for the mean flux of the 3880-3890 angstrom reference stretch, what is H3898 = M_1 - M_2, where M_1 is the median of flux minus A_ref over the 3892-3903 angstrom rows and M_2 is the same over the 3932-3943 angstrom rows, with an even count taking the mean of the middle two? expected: 3.5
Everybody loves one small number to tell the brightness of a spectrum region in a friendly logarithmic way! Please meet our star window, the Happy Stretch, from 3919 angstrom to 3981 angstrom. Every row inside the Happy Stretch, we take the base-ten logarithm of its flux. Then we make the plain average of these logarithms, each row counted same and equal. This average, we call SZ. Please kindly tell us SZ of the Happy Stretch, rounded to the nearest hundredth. 0.82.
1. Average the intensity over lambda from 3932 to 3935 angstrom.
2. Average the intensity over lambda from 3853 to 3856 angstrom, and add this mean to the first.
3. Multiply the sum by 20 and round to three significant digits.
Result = 214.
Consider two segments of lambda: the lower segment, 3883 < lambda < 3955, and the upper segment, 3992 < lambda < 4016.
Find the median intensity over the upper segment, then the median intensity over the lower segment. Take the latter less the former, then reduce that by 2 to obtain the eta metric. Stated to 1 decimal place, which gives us -4.1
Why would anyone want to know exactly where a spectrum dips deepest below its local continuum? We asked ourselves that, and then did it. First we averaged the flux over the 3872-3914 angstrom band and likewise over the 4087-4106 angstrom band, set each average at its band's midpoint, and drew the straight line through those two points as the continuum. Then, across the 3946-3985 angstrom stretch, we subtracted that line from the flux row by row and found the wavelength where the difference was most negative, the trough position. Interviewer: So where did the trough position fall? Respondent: 3969.02 angstrom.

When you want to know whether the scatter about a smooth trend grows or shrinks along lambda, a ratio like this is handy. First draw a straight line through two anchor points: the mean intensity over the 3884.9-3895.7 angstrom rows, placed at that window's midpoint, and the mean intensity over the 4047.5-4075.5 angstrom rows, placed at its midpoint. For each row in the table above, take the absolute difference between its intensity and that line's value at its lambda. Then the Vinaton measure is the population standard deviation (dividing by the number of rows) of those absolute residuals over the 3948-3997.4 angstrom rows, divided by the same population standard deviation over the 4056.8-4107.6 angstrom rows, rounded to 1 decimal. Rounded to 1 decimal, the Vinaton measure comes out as 1.8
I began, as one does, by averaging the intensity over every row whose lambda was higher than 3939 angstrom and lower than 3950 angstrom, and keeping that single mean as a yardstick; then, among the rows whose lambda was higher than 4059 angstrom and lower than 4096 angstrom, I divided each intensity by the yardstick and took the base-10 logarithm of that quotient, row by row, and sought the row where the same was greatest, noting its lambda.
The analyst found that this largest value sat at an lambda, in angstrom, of 4091.50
